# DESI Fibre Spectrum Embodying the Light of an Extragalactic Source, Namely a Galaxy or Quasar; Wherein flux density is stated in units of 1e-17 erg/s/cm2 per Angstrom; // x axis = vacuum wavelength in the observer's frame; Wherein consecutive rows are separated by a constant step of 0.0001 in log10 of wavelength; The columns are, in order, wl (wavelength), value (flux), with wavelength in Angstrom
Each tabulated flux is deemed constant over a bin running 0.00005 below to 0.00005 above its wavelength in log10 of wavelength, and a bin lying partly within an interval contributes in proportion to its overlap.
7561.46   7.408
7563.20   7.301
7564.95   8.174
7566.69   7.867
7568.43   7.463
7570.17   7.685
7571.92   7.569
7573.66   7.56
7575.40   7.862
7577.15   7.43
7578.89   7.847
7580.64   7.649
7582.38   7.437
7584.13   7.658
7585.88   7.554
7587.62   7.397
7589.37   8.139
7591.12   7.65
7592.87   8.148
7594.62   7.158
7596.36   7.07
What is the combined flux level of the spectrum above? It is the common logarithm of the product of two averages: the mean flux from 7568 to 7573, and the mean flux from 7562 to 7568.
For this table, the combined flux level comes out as 1.77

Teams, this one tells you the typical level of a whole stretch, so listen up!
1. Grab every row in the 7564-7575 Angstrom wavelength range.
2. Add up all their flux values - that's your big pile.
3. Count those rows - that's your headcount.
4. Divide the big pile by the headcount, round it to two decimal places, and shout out 7.72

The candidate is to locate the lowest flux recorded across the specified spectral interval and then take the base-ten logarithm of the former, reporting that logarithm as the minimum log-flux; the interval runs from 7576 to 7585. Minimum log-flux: 0.8710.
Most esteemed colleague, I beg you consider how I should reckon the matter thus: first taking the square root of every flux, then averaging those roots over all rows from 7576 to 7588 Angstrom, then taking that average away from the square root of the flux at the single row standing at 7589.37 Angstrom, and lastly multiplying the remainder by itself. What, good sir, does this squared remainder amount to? 0.010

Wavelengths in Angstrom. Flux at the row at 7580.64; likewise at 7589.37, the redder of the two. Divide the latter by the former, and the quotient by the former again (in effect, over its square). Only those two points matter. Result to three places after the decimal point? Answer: 0.139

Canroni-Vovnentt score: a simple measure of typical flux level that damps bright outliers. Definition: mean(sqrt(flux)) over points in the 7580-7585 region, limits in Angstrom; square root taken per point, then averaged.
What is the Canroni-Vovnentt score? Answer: 2.75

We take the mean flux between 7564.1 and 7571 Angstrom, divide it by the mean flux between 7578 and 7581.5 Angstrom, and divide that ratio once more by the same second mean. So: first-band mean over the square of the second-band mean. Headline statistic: 0.130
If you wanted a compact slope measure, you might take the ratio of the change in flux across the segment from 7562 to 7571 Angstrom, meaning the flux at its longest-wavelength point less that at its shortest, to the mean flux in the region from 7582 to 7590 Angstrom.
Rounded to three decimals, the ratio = 0.050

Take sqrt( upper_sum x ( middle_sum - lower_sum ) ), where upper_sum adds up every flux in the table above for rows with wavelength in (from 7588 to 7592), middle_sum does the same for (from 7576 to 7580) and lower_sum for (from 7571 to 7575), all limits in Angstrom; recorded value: 1.5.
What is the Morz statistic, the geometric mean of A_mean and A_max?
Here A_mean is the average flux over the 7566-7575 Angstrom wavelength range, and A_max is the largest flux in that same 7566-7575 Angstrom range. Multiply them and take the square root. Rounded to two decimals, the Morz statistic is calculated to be 7.75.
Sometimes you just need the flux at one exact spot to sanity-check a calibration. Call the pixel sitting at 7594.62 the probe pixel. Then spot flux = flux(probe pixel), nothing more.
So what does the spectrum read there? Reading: 7.158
